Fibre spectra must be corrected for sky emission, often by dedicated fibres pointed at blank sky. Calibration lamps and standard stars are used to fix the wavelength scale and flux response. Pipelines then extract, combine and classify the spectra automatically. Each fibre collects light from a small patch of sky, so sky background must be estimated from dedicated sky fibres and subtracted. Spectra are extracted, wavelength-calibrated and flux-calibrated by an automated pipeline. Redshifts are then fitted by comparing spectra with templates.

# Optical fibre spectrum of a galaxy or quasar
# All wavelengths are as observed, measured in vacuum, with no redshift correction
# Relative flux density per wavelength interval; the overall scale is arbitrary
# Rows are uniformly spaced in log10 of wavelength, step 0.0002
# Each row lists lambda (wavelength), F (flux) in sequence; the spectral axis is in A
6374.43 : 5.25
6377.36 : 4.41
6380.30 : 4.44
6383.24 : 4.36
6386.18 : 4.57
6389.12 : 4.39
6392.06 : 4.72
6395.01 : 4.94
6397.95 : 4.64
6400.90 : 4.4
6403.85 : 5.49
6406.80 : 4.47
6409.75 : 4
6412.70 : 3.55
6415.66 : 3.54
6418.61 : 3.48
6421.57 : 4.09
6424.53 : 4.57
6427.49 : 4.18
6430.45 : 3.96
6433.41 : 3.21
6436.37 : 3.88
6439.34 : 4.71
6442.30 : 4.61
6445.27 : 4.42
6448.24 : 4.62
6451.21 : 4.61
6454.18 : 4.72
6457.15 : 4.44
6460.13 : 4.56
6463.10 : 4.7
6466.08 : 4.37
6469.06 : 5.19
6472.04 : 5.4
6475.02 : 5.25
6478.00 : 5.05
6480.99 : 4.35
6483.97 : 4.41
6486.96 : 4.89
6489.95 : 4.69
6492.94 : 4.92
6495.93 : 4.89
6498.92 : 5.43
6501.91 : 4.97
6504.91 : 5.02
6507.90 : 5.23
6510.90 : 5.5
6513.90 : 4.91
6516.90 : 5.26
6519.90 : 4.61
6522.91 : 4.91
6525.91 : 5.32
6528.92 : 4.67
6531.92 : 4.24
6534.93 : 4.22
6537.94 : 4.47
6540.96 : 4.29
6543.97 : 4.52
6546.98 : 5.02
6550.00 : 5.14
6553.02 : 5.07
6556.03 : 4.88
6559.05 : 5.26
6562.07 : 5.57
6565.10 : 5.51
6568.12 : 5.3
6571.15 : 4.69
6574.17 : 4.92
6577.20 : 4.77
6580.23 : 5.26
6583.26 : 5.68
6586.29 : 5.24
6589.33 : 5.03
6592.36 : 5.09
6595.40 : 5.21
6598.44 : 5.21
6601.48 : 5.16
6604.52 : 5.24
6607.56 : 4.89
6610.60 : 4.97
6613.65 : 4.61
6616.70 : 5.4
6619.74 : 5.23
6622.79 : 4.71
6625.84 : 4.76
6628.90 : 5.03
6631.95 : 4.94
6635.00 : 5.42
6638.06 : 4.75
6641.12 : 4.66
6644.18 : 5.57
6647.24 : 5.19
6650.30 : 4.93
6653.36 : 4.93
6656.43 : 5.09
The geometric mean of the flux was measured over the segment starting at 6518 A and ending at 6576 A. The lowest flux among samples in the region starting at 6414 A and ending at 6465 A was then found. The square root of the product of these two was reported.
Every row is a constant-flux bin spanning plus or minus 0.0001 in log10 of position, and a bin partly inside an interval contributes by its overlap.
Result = 3.9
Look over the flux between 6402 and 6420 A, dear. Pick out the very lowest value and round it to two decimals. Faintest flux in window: 3.48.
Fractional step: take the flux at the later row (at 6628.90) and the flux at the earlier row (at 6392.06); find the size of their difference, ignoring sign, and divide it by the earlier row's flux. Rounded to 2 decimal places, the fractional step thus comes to 0.07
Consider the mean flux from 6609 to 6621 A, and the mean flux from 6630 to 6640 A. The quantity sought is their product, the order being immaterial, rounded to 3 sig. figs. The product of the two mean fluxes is 25.4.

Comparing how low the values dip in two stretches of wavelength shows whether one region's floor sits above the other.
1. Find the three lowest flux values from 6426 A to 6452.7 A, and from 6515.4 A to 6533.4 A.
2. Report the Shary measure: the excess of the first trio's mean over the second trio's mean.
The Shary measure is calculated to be -0.8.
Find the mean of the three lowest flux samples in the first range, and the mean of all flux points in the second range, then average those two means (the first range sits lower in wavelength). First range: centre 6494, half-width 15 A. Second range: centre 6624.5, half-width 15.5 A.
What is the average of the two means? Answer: 4.73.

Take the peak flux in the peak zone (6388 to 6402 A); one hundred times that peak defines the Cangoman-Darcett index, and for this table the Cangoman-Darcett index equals 494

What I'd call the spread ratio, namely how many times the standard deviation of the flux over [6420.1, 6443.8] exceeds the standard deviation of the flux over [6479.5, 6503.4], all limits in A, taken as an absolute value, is 1.4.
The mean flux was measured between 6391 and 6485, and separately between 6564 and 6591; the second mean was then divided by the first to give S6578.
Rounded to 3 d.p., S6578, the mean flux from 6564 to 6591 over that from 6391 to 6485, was 1.157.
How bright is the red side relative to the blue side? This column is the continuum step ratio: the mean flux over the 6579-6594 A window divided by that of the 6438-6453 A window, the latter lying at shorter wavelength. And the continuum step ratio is 1.14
